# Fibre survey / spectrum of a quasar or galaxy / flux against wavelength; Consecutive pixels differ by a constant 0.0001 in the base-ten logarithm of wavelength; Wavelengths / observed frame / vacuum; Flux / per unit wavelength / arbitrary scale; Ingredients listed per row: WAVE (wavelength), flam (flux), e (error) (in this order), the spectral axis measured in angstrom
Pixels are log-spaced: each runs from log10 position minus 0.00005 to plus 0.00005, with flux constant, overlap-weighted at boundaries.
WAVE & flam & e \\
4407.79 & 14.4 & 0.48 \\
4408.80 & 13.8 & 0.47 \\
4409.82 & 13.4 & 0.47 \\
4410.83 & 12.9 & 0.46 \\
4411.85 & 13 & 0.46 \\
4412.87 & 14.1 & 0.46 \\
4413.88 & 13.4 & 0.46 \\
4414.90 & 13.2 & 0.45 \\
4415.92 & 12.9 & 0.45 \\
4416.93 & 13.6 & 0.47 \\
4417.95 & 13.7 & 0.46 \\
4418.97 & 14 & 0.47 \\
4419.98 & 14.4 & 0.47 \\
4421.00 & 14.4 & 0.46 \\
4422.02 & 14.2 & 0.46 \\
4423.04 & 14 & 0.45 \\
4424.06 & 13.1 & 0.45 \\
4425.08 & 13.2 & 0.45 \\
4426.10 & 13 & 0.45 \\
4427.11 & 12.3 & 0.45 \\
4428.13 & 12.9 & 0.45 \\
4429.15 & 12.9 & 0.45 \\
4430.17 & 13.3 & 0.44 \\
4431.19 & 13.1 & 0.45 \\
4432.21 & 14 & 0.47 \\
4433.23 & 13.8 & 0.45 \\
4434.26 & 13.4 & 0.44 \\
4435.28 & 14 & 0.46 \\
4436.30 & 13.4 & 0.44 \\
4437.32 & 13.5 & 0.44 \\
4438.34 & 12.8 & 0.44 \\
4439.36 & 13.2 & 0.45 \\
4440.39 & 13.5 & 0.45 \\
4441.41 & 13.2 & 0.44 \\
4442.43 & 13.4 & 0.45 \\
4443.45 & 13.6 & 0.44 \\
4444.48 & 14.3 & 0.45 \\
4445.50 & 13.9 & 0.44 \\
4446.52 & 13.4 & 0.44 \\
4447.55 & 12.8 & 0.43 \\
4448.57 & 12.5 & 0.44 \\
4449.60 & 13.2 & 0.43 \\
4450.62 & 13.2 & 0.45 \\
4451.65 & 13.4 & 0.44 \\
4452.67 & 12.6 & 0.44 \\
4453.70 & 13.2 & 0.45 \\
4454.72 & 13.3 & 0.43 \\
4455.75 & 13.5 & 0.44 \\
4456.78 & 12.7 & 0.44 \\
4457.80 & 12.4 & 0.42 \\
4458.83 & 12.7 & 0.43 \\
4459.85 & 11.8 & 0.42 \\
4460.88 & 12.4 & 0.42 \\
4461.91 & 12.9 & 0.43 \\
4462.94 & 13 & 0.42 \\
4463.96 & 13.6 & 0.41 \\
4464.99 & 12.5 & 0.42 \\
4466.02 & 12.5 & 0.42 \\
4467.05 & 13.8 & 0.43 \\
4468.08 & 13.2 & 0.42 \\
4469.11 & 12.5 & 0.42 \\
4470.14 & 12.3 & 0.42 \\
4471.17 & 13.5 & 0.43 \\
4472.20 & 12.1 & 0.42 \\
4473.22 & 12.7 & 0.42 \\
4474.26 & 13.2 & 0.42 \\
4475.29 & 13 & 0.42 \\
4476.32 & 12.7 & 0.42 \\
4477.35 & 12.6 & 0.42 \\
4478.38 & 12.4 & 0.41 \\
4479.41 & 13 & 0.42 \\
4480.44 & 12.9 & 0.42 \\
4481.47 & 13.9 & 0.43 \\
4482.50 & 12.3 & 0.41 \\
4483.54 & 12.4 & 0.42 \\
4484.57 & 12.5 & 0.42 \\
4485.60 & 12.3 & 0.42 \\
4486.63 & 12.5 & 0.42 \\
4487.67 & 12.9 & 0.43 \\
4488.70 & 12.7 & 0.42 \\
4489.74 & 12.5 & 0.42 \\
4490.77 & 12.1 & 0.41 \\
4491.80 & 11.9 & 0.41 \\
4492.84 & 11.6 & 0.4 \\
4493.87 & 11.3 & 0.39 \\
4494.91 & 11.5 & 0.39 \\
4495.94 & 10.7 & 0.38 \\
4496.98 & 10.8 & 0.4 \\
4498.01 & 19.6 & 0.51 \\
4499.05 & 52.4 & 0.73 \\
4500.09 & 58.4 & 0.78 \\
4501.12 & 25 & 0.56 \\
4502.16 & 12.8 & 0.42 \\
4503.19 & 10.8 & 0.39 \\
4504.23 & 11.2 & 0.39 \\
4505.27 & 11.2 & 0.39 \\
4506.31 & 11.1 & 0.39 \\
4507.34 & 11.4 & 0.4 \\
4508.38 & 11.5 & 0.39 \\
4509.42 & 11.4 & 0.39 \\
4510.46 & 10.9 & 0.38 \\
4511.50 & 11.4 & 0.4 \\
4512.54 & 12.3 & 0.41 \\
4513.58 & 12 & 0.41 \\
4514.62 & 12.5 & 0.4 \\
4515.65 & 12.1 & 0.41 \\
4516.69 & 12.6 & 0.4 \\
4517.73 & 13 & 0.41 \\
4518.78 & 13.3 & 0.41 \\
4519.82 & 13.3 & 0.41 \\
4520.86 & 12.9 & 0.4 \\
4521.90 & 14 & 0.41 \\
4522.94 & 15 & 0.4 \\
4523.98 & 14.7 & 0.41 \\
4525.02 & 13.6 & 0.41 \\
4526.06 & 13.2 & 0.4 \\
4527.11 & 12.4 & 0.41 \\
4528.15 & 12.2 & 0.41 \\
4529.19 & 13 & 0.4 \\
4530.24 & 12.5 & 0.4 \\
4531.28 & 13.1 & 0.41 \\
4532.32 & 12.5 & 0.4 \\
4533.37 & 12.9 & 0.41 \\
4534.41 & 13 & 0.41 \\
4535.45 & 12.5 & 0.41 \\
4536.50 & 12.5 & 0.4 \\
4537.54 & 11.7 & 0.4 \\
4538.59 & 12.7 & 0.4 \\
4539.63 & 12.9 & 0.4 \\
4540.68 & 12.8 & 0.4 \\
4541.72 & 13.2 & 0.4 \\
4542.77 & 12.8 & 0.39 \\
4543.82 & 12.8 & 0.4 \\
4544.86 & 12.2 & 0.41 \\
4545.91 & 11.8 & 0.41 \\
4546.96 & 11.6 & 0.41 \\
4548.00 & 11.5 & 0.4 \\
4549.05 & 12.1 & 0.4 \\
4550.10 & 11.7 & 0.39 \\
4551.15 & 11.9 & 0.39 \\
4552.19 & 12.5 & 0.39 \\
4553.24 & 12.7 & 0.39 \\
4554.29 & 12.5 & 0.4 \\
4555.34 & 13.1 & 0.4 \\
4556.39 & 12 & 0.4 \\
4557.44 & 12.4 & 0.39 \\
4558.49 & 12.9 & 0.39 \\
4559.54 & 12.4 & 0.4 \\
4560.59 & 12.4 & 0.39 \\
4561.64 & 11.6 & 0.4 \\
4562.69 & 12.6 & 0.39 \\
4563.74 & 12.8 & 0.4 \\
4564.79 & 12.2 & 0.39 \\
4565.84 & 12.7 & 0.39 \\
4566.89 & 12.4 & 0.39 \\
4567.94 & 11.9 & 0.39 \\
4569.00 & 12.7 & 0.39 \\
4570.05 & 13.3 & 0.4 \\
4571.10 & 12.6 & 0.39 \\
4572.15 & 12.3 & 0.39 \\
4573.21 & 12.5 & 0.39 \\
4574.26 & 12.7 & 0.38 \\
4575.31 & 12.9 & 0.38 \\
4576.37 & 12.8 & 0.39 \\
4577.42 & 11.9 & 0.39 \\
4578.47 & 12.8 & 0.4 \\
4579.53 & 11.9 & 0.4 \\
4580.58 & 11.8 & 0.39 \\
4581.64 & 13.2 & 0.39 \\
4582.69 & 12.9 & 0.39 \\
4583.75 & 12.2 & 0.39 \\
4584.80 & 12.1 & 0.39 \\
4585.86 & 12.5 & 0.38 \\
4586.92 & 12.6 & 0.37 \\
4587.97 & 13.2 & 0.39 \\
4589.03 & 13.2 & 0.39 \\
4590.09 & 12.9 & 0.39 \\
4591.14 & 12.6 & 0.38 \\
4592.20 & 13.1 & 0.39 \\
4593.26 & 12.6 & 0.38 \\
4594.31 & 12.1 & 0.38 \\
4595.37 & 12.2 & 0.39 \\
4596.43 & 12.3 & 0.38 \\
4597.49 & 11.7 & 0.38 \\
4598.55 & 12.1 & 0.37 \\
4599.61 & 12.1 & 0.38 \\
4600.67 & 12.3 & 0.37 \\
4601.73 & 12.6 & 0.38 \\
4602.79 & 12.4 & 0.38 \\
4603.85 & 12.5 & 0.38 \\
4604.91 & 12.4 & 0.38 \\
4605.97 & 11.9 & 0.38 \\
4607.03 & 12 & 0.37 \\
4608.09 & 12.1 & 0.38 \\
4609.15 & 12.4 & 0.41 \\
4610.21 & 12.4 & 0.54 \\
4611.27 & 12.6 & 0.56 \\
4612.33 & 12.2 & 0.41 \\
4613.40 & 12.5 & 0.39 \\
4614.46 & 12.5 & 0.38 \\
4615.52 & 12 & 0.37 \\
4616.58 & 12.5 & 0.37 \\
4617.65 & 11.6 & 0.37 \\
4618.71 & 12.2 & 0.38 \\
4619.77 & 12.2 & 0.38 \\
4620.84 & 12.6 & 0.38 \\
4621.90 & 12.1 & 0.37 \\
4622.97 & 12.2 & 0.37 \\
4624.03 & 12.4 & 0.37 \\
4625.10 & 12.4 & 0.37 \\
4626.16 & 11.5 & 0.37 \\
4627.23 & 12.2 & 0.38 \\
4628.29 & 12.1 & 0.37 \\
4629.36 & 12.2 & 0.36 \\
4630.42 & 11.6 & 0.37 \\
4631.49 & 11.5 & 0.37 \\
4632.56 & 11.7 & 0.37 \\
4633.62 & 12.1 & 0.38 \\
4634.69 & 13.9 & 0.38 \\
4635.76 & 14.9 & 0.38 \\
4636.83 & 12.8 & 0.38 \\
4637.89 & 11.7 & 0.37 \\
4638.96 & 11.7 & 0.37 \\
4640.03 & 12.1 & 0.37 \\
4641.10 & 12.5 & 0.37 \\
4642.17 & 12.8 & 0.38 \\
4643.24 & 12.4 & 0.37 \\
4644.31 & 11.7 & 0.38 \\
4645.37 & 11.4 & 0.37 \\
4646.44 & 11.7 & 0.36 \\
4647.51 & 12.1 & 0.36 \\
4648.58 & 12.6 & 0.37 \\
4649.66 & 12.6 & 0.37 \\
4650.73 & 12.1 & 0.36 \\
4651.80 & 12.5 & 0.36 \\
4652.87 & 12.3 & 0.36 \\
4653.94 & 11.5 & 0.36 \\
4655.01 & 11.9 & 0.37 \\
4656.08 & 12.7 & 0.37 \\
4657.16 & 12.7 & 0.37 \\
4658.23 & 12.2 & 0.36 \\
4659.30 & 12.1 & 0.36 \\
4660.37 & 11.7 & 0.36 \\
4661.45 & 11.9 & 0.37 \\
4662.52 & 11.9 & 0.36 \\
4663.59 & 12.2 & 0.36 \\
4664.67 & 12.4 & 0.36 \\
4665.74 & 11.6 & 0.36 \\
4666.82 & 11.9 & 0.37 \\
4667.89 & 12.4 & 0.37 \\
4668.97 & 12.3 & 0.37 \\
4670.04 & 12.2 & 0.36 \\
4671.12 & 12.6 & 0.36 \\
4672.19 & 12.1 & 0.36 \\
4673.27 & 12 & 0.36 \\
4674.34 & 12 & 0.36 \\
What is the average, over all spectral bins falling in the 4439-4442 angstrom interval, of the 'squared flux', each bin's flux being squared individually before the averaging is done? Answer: 177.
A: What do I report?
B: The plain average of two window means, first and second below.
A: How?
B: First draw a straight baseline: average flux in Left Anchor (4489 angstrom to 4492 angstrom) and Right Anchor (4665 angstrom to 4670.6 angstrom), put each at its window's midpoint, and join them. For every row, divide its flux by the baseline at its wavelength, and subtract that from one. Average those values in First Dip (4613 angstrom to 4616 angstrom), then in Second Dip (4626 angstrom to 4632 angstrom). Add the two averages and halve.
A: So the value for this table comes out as 0.00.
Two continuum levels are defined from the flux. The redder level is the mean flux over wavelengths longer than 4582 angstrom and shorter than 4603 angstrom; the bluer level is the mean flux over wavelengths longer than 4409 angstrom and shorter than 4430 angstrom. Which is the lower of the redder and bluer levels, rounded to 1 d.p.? 12.5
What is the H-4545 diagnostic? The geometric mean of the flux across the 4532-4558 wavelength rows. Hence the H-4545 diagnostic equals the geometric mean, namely 12.40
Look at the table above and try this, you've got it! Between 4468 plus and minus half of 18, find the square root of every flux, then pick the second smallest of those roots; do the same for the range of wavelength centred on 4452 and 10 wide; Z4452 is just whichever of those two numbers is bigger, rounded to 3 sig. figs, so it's 3.55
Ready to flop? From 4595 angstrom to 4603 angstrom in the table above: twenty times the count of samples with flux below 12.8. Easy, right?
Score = 160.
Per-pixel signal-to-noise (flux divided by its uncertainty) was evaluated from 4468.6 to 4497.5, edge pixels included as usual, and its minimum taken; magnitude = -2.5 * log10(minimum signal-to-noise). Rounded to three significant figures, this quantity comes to -3.58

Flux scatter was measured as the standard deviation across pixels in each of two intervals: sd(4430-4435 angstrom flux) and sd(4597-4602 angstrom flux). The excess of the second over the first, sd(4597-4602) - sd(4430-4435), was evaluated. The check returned -0.04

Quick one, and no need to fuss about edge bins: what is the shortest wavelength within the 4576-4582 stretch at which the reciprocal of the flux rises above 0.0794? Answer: 4577.42 angstrom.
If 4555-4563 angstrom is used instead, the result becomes 4556.39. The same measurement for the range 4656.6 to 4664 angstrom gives 4658.23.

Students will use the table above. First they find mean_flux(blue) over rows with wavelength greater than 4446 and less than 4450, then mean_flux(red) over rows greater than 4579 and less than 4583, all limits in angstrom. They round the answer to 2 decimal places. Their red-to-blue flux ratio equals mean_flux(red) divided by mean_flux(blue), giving 0.96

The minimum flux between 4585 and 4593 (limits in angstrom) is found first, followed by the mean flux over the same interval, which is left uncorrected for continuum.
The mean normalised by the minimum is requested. 1.03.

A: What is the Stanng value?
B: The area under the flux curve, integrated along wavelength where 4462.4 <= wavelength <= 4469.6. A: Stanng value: 94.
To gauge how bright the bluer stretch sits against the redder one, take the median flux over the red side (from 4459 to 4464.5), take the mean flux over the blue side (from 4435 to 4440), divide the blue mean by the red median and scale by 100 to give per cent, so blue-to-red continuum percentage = 104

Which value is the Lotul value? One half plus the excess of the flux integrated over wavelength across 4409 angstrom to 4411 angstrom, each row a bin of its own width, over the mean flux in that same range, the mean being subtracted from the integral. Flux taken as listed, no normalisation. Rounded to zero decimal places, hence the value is 14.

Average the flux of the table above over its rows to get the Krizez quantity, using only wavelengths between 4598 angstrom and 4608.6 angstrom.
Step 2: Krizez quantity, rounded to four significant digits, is 12.24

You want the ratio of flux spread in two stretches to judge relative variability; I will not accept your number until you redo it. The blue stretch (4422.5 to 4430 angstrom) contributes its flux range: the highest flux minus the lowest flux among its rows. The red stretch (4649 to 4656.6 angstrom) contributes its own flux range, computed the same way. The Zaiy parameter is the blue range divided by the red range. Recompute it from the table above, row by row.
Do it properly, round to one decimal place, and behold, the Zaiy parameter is 1.4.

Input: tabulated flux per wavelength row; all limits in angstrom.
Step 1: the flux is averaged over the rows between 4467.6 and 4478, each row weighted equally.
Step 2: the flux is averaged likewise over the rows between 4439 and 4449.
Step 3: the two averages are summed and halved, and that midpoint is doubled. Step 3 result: 26.2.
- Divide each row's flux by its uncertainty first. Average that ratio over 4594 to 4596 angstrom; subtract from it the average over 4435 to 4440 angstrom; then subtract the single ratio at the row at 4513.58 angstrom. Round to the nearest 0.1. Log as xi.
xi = -27.7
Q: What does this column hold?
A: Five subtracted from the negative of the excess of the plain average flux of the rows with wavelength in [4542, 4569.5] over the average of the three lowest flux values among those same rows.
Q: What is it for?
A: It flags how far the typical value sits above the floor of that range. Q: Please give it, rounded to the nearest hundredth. -5.75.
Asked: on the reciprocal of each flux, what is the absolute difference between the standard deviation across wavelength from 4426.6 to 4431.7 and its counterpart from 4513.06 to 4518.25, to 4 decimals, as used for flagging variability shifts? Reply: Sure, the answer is 0.0003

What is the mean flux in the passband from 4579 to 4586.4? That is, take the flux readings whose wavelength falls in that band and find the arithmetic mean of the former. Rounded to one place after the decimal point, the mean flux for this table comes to 12.4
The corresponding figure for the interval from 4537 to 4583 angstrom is 12.4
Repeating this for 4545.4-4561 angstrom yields 12.2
